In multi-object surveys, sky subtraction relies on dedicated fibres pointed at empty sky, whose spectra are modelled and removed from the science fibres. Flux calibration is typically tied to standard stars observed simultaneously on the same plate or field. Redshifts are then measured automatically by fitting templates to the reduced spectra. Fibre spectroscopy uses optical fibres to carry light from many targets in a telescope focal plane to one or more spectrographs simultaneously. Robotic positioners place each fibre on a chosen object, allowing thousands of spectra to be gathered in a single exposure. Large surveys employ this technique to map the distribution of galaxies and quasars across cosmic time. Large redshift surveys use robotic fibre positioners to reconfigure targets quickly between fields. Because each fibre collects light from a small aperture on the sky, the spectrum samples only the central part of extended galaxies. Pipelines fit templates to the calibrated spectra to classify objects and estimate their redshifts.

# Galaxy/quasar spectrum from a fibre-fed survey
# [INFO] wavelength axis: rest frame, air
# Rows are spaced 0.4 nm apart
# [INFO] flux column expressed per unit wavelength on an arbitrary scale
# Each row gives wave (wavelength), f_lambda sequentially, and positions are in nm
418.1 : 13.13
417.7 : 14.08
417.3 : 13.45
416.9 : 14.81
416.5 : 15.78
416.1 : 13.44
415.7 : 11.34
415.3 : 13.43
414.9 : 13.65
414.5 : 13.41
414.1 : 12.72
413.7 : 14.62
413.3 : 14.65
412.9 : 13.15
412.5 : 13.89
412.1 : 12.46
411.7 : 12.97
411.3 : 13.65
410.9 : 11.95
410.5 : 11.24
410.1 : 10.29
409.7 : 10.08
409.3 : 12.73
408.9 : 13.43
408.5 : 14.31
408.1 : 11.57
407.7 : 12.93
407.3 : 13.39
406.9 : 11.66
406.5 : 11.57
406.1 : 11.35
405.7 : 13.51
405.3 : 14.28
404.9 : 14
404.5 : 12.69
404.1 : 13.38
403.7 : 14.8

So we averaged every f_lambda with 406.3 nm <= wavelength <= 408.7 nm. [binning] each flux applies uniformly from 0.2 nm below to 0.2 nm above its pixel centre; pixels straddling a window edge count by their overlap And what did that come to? 12.6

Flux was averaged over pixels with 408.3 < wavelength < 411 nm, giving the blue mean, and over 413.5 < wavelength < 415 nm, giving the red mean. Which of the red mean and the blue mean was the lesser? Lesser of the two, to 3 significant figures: 12.0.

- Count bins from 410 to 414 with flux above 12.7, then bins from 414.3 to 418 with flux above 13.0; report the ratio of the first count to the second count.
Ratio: 0.75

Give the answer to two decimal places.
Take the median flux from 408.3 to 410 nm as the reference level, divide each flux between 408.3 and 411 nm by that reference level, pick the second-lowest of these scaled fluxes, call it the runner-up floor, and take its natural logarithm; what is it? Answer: -0.24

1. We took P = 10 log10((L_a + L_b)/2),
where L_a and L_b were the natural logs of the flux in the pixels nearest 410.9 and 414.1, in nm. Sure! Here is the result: 4.00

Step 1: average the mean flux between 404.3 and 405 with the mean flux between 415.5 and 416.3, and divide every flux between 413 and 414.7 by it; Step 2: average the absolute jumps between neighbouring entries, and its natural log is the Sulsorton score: -2.69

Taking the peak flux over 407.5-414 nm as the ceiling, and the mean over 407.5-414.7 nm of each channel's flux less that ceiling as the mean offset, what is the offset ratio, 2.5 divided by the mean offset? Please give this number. -1.3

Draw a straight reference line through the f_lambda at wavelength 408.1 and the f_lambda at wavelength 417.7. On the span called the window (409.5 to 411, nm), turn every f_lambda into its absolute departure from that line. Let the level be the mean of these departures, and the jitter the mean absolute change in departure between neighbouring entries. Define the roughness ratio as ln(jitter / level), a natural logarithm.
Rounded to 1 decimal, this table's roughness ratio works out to -0.9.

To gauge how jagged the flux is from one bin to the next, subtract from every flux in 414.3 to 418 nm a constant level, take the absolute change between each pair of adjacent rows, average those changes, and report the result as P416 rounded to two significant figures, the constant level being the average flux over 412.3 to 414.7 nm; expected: 1.2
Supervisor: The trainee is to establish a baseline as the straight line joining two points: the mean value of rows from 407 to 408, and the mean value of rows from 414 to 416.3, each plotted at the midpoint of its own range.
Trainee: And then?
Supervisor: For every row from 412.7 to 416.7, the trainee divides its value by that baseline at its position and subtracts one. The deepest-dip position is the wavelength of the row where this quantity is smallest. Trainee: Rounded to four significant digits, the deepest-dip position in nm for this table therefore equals 415.7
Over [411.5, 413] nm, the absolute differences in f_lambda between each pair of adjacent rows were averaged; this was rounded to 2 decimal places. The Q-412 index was 0.89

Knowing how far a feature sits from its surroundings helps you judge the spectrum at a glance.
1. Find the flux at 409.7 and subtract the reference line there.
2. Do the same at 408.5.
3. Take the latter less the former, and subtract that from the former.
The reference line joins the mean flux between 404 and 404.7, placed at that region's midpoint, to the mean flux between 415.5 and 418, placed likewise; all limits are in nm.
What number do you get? -7.6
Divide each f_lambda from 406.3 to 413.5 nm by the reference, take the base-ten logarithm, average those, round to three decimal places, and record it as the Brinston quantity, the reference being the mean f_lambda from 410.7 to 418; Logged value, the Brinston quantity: -0.035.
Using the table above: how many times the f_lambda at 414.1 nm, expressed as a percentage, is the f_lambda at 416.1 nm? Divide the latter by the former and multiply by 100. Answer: 106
